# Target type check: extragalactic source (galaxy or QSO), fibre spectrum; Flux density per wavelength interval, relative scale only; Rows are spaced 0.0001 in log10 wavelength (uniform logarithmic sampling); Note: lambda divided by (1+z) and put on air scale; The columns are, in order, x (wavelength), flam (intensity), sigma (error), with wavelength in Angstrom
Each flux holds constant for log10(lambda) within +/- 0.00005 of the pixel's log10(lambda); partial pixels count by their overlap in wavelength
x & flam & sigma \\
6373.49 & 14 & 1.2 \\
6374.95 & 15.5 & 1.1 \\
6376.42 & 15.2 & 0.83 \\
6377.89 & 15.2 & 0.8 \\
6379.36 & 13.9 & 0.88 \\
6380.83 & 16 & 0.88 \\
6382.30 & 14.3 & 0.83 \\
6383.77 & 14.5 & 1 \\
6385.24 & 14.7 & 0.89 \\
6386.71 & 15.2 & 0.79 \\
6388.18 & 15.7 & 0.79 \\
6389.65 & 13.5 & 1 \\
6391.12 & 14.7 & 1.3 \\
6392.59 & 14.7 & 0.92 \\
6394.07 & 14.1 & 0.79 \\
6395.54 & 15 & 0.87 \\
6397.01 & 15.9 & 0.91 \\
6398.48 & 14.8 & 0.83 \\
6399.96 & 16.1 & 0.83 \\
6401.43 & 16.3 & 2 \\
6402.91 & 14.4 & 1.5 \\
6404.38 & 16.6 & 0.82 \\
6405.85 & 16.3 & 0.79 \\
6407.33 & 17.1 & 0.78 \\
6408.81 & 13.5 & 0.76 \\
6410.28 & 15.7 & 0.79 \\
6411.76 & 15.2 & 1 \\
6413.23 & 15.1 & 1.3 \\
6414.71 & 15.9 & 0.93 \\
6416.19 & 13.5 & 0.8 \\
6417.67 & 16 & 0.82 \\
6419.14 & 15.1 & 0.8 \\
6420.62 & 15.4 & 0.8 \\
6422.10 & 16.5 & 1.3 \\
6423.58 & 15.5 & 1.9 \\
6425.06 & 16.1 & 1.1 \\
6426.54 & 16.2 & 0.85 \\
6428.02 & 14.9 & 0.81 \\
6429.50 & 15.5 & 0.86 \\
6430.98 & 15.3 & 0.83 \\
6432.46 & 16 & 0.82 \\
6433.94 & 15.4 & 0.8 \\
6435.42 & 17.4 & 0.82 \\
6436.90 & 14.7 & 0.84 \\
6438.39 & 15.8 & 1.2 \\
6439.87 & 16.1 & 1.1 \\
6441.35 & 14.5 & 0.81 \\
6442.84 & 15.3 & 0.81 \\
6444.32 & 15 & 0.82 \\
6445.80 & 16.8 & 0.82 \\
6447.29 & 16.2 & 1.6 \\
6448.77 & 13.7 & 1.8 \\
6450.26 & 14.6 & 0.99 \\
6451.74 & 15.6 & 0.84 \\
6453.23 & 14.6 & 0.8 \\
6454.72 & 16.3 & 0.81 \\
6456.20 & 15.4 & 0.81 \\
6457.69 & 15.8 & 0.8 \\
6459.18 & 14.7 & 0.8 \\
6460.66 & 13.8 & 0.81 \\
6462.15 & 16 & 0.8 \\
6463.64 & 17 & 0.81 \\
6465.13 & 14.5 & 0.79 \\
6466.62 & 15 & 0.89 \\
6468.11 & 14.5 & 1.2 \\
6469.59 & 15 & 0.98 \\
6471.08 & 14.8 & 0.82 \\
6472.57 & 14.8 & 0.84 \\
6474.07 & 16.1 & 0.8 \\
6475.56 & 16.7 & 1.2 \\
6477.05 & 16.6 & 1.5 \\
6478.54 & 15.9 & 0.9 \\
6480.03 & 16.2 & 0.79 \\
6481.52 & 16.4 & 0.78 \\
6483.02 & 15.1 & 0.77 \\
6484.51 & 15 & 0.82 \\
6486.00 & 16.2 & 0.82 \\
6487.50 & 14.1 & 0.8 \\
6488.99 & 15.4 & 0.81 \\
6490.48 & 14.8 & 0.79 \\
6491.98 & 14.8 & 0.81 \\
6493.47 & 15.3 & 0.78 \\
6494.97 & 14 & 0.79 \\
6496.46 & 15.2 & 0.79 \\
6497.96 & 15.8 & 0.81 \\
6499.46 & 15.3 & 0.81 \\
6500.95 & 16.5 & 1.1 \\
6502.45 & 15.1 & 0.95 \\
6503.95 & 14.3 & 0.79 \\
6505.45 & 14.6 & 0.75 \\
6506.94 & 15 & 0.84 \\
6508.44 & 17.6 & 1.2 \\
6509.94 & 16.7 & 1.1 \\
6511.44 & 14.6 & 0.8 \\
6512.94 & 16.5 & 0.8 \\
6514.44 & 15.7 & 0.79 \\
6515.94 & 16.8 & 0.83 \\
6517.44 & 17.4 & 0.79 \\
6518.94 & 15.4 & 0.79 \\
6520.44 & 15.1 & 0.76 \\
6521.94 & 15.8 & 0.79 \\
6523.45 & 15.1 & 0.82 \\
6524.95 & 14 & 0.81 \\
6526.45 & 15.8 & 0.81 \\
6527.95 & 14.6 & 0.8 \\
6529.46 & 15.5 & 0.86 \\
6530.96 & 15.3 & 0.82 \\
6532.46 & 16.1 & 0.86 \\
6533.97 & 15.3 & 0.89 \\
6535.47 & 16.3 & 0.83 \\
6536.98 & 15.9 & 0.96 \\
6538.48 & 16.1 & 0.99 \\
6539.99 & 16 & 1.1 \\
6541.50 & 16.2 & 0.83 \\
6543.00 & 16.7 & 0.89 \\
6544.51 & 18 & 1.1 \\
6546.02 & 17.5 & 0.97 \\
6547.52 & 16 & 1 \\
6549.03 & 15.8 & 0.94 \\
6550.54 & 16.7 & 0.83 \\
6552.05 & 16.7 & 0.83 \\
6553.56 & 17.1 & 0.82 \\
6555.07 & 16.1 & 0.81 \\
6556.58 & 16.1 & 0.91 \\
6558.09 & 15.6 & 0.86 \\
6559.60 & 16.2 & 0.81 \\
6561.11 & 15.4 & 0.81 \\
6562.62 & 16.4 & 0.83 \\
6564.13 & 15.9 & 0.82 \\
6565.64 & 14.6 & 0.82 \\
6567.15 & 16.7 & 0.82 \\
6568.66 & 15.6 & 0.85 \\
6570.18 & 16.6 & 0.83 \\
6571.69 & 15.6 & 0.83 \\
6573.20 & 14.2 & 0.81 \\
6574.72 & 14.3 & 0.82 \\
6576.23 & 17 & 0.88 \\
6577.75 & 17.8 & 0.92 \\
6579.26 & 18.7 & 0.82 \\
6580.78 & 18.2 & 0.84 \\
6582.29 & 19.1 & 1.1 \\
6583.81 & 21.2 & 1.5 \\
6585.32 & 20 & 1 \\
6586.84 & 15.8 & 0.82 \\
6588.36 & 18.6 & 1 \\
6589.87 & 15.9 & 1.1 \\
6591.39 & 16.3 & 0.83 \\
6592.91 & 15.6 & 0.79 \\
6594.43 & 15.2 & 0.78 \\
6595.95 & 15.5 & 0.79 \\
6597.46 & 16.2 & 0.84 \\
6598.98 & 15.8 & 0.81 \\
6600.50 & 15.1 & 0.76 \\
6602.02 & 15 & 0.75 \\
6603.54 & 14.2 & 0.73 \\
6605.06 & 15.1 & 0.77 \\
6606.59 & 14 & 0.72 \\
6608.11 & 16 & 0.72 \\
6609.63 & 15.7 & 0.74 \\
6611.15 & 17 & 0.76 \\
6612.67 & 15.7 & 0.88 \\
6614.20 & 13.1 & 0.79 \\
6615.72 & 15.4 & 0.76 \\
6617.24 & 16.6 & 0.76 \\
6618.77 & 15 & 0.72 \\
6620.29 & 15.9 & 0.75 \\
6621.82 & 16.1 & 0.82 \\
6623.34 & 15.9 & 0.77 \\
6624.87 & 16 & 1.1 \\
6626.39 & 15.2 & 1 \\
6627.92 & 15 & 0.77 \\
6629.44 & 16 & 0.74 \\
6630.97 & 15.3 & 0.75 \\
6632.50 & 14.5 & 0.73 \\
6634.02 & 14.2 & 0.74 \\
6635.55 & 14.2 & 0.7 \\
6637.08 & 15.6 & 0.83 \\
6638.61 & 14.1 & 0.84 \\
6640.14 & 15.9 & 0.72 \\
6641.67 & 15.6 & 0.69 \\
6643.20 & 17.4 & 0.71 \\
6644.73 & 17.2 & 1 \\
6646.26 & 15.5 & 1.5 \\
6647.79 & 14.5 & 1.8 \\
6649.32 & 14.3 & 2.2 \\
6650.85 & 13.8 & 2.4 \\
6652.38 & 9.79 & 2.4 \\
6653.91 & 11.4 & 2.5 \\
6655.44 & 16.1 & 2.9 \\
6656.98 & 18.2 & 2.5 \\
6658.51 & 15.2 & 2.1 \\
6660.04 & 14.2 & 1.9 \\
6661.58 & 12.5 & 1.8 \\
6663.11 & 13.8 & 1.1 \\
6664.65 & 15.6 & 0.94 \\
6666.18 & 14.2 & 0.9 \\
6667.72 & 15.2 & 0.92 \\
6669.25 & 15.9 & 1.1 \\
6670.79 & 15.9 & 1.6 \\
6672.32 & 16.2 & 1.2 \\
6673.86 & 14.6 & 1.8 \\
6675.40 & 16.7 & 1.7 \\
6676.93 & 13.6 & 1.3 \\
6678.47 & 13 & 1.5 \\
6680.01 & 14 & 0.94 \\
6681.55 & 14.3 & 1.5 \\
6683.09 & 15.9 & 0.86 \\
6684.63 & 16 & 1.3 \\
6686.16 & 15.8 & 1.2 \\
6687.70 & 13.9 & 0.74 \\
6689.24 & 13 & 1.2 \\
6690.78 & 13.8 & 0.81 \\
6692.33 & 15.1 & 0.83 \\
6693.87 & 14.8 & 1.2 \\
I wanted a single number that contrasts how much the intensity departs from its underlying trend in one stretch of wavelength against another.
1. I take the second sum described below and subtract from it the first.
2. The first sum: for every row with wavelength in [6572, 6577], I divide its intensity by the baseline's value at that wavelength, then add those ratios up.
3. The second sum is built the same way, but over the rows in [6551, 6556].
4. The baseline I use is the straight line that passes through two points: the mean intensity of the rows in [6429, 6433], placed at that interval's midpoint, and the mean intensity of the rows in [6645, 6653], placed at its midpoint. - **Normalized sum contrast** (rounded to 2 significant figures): 0.26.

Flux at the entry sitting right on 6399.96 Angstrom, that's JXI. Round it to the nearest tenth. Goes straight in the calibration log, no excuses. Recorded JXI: 16.1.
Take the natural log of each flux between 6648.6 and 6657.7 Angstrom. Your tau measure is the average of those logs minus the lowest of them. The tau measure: 0.33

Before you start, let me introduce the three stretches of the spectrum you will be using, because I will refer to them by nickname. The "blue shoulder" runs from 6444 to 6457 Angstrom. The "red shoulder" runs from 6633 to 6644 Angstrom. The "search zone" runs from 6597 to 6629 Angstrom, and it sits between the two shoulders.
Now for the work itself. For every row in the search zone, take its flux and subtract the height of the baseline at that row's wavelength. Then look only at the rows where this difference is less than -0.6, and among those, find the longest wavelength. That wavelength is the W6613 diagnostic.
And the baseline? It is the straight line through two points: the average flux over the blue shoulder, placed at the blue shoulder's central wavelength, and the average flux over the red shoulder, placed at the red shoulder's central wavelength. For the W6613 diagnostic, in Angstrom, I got 6614.20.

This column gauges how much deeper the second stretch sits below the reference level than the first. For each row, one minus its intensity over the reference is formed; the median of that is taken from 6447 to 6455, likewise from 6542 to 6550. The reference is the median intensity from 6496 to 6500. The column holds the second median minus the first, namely -0.10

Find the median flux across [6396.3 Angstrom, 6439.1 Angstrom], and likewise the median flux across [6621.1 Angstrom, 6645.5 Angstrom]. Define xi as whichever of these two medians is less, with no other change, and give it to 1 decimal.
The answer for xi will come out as 15.6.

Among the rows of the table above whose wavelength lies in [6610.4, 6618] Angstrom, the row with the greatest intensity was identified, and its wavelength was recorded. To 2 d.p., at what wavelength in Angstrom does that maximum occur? 6611.15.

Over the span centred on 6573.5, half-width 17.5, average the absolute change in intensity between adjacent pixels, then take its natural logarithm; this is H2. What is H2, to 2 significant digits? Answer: 0.32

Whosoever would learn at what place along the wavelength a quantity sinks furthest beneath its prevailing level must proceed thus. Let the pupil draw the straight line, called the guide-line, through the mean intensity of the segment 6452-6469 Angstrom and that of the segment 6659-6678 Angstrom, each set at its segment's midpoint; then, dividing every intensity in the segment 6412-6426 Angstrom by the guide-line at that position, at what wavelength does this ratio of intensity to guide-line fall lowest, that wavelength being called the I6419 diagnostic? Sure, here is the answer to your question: 6416.19 Angstrom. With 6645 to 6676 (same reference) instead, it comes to 6652.38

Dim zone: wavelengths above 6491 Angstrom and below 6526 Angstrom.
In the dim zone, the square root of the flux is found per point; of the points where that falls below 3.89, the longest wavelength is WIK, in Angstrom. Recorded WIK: 6524.95 Angstrom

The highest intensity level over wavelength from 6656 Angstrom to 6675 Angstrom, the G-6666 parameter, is 18.2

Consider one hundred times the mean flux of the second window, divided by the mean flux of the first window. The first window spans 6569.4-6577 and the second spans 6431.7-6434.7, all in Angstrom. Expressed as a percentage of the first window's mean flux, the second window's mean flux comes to 101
